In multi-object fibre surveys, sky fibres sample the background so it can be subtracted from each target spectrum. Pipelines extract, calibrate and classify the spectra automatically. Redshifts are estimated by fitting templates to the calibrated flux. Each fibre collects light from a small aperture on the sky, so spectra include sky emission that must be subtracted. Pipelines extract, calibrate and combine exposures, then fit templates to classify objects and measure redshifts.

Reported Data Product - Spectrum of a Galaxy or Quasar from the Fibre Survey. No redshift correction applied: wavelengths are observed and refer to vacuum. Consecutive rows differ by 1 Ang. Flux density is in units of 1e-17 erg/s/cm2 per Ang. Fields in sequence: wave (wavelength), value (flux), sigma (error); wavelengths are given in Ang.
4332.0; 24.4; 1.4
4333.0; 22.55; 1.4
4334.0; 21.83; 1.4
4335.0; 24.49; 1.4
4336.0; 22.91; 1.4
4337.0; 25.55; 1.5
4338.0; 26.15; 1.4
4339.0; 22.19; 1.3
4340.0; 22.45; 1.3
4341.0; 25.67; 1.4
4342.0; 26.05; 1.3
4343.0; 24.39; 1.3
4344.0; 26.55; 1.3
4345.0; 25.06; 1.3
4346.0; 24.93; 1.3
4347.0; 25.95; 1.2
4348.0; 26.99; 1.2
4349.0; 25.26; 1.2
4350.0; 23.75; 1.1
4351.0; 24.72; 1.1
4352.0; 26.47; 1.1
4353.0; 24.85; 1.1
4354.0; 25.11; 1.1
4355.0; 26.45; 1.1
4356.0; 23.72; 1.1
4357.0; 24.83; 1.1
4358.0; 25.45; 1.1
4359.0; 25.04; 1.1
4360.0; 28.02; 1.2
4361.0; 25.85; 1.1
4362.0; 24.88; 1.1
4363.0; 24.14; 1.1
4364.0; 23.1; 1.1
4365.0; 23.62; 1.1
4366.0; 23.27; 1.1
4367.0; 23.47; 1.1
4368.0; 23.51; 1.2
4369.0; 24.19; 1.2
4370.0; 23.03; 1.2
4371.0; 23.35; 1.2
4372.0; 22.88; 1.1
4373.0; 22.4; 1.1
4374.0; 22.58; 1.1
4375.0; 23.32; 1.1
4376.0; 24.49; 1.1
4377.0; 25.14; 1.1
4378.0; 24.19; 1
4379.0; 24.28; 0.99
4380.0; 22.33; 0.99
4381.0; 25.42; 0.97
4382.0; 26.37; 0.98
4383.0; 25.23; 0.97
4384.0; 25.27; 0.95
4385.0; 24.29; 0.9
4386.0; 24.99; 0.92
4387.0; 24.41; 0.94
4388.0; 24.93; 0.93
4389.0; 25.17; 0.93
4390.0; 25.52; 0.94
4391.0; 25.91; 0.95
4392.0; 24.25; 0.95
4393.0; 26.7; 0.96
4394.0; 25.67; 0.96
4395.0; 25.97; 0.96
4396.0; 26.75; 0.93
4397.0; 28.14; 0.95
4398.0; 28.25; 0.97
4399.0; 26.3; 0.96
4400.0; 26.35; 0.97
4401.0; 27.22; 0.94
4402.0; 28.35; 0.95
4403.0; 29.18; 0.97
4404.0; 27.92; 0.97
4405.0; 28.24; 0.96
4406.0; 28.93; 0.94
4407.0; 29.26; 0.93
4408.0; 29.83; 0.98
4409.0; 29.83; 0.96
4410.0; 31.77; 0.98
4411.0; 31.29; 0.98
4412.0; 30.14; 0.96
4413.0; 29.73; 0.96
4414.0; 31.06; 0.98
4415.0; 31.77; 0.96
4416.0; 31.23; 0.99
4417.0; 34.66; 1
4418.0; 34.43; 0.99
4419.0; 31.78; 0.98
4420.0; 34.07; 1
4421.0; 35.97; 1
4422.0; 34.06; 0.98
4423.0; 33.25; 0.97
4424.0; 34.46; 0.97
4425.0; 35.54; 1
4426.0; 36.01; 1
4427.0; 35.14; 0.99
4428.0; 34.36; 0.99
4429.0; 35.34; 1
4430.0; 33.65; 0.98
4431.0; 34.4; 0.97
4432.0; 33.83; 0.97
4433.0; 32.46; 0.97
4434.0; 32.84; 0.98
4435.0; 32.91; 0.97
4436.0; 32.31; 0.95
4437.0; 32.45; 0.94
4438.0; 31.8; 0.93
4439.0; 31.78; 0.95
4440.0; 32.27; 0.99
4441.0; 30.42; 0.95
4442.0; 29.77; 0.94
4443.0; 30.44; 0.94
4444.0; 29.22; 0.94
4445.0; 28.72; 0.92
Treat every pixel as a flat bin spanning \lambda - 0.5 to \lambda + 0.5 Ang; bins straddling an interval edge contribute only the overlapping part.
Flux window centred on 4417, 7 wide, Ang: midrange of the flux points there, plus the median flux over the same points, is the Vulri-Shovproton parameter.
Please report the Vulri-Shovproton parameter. 65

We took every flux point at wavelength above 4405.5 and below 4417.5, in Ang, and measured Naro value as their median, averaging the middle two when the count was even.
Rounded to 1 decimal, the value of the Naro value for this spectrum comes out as 30.6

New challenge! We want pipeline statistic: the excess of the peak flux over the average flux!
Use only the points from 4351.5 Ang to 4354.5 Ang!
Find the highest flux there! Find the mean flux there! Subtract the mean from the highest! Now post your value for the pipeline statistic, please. 1.0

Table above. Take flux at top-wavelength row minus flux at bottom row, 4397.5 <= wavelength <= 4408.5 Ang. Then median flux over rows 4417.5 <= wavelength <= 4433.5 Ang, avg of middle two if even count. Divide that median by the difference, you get 22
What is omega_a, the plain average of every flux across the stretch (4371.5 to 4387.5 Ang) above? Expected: 24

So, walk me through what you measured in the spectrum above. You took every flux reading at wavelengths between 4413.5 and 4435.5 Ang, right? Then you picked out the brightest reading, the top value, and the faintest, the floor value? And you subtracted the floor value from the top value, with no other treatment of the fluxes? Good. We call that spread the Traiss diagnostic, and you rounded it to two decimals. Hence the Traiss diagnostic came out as 4.95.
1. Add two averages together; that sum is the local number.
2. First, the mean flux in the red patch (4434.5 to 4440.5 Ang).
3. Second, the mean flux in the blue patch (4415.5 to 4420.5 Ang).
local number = 65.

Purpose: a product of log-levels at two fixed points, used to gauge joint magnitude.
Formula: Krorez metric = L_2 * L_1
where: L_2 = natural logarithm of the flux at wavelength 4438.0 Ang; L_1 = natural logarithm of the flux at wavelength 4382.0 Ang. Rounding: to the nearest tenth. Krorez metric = 11.3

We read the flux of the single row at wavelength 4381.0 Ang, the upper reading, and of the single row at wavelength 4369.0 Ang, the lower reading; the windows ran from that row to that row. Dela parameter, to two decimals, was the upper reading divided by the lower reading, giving 1.05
